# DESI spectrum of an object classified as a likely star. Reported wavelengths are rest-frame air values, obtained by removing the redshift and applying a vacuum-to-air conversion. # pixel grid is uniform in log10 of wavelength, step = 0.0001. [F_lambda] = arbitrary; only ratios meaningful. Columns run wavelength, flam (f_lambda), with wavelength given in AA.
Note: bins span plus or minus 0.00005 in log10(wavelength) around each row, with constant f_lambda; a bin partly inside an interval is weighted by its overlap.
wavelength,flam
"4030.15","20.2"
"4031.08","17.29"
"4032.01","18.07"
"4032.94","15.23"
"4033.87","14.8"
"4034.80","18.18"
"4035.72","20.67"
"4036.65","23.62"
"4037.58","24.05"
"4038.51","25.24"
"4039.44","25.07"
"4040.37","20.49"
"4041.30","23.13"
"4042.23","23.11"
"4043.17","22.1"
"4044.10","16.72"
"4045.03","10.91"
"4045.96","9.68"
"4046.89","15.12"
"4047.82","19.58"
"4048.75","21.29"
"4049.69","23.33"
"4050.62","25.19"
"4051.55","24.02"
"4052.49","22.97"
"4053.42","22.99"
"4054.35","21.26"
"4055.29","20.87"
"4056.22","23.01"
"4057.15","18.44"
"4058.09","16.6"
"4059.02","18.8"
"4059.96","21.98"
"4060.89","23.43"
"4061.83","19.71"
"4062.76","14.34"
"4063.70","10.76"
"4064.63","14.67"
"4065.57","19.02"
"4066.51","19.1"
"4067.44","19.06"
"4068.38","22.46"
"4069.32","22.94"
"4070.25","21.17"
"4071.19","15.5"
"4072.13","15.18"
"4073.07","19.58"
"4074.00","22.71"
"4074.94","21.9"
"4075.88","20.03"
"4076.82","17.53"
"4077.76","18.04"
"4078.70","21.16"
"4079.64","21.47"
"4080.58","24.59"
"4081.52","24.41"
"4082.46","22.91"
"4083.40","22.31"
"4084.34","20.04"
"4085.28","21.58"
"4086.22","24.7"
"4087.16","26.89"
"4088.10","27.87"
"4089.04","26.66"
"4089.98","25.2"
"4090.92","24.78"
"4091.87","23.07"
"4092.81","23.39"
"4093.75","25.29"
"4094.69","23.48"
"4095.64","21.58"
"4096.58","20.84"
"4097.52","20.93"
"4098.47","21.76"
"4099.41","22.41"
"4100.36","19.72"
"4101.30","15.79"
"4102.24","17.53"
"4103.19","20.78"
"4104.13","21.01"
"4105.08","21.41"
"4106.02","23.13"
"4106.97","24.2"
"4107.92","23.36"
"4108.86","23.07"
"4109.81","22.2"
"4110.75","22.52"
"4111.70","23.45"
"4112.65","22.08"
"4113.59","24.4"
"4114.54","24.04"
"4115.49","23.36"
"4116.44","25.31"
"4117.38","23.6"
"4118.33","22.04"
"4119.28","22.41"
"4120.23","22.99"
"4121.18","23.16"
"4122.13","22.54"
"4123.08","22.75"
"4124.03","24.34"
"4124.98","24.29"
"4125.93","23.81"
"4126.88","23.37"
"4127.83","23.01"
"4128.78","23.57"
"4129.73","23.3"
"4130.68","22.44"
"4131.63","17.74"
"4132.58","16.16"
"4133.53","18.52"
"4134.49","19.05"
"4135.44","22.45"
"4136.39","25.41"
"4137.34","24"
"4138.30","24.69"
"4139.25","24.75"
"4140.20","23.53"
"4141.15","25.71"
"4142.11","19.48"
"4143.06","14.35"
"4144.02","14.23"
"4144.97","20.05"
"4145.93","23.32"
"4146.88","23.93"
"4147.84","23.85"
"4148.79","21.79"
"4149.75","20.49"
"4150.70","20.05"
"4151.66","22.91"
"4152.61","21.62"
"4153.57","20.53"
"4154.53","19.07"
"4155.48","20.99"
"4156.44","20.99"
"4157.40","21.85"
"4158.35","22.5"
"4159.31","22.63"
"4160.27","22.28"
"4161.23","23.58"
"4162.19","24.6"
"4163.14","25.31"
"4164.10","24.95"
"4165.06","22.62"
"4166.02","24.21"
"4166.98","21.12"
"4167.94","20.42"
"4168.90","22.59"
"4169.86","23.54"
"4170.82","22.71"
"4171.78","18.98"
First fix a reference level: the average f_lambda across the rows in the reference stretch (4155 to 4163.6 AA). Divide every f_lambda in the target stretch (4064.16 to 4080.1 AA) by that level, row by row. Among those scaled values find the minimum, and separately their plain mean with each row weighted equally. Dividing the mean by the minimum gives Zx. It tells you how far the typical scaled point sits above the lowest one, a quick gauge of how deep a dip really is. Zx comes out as 1.33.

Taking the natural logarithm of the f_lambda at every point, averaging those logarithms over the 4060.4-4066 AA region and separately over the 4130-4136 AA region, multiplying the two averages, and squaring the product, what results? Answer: 69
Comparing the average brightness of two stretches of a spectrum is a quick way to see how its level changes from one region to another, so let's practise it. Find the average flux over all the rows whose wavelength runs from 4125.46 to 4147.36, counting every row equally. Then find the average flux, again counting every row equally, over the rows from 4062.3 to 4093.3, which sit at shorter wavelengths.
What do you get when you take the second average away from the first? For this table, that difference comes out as 0.5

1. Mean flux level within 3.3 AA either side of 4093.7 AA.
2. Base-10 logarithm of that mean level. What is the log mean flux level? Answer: 1.37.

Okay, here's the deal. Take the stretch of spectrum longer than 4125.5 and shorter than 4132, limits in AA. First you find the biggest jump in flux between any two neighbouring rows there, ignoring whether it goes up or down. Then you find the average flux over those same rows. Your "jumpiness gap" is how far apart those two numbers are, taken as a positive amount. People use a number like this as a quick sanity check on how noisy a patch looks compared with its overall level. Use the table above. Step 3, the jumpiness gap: 17.8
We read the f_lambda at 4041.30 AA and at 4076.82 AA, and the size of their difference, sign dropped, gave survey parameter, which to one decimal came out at 5.6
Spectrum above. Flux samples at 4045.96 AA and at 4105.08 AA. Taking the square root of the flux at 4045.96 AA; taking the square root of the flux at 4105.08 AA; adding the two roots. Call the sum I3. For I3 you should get 7.74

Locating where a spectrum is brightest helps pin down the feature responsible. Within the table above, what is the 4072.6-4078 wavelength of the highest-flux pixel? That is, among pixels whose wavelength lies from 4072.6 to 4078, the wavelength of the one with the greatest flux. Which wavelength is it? 4074.00 AA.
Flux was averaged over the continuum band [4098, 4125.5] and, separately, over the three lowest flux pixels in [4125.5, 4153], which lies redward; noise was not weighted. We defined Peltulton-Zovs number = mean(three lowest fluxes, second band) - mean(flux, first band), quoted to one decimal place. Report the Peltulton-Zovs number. -7.5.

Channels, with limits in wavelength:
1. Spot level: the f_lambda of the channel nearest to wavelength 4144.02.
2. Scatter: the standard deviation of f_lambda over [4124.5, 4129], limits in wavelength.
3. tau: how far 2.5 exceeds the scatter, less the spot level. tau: -12.2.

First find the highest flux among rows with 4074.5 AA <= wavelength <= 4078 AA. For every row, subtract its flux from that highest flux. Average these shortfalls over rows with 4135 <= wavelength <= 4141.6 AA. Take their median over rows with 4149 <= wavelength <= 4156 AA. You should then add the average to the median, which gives -1.1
